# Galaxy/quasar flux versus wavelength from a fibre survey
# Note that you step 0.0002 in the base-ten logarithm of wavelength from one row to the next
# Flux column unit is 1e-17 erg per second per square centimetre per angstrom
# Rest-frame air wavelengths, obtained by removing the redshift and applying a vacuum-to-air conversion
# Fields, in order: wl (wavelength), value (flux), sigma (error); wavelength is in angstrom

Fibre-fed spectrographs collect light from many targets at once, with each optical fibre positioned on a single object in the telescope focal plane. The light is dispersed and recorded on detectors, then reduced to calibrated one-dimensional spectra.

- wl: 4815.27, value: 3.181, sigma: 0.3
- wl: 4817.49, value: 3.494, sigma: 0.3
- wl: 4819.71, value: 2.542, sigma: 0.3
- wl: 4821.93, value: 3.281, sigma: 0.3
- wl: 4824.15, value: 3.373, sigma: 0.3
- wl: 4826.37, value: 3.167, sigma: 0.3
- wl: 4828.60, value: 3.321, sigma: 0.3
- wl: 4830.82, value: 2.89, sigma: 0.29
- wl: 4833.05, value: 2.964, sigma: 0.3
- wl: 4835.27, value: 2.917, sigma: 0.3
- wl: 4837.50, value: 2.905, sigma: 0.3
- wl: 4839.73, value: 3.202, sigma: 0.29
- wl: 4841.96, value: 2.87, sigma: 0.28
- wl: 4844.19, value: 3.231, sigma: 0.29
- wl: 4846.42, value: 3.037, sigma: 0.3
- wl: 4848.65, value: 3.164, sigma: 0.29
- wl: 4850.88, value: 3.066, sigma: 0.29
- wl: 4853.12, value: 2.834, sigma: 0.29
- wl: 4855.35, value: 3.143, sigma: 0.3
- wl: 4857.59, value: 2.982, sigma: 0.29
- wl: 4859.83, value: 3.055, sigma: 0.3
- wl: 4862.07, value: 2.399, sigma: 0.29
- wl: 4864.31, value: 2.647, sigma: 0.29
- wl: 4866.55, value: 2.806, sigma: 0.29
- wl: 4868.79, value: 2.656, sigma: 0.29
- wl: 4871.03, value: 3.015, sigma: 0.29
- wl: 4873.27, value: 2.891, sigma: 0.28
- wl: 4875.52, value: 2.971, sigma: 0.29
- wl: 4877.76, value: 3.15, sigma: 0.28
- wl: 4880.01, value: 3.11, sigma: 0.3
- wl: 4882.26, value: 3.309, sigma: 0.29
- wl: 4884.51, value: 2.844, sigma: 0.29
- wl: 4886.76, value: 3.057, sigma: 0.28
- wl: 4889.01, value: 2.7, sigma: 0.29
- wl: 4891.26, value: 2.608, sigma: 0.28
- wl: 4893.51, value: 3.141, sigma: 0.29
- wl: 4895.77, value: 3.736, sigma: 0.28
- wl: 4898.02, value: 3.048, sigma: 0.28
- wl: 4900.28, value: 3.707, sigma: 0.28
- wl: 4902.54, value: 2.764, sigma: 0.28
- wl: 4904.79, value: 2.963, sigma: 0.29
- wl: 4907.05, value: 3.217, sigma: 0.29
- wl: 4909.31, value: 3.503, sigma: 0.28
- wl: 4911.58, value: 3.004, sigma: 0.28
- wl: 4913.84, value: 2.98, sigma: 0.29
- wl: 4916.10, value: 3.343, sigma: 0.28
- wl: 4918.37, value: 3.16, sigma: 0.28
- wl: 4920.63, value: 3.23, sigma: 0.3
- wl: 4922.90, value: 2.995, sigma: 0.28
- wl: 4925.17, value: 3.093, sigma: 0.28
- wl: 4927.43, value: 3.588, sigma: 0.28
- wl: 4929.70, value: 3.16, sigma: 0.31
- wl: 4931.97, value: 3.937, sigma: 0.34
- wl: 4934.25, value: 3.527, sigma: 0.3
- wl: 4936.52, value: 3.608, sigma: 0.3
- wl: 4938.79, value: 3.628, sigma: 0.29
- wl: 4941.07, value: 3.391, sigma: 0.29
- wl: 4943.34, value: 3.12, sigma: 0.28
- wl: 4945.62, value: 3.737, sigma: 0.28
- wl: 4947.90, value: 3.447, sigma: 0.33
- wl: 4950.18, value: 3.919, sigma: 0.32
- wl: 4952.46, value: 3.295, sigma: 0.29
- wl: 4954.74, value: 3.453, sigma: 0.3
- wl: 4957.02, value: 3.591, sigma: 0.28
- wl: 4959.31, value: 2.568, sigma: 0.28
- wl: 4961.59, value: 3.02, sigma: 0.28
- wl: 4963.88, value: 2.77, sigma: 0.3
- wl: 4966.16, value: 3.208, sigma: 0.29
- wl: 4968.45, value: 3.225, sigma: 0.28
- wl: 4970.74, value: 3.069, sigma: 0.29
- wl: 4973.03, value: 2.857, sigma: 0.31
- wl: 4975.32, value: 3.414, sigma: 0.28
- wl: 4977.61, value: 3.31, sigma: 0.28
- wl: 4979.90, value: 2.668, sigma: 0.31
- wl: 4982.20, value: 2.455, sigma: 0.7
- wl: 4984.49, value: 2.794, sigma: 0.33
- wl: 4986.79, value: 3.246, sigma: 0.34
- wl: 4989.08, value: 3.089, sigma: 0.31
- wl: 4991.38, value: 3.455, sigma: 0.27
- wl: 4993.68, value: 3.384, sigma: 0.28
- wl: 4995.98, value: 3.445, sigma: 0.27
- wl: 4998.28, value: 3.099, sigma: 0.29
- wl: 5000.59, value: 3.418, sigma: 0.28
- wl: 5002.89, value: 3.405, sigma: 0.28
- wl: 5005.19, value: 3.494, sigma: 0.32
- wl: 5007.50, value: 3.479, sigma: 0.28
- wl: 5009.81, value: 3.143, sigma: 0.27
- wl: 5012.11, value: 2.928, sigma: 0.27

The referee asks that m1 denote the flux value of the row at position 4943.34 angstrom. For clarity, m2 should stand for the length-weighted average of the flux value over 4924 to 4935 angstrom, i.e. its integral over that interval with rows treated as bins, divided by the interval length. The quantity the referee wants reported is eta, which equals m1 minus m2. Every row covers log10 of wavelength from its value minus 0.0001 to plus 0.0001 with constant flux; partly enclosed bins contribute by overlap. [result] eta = -0.3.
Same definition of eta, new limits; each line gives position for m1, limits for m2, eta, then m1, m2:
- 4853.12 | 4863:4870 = 0.1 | 2.834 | 2.7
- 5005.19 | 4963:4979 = 0.4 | 3.494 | 3.1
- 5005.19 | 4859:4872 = 0.7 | 3.494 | 2.8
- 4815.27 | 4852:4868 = 0.3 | 3.181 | 2.8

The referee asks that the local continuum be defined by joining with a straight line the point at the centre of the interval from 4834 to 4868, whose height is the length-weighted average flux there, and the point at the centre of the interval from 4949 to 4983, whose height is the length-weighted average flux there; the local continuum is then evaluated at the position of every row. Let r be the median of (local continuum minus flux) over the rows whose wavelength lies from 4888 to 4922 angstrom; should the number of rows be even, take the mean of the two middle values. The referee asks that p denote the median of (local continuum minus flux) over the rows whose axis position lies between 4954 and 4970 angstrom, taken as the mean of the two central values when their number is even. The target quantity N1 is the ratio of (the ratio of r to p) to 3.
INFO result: 0.45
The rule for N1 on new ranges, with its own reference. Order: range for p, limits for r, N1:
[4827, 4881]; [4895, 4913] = 1.16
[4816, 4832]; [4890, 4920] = 0.09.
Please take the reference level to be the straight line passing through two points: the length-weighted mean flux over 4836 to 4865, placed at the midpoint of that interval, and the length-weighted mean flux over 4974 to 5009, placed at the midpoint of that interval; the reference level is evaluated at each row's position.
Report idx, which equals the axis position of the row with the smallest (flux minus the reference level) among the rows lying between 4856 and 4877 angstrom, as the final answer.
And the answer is 4862.07 angstrom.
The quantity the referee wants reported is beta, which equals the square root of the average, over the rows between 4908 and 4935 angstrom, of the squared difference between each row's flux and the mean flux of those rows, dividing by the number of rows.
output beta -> 0.28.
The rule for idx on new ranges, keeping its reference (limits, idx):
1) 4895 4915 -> 4902.54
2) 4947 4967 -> 4959.31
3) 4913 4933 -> 4922.90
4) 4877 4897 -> 4891.26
